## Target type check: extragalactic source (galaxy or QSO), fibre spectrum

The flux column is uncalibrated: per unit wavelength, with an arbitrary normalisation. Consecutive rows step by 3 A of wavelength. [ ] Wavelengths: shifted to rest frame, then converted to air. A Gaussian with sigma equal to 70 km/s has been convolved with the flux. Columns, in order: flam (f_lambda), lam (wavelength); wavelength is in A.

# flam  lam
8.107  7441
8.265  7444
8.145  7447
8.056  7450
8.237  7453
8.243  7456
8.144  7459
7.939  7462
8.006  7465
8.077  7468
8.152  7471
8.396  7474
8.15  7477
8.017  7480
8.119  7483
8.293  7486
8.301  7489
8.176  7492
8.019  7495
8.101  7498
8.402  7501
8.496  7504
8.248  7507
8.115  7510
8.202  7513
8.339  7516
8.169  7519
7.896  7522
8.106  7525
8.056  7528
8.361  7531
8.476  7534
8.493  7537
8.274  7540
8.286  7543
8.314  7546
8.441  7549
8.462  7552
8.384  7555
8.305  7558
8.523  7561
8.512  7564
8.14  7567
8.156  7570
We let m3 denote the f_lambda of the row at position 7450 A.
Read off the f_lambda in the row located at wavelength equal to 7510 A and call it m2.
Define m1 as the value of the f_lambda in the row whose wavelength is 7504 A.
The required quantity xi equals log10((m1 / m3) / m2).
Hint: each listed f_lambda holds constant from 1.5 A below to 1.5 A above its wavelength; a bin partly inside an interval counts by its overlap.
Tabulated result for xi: -0.89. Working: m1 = 8.496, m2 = 8.115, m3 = 8.056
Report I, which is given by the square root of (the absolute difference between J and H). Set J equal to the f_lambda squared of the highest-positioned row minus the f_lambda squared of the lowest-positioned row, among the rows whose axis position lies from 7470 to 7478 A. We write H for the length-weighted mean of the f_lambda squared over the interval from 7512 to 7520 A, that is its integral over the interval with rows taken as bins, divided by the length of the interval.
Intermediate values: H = 68.0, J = 0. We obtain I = 8.25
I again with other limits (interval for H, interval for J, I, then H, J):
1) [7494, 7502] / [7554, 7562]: 8.03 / 66.8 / 2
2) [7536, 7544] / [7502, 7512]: 8.72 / 69.7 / -6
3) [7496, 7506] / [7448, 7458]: 8.13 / 69.1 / 3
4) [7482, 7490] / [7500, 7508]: 8.40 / 67.9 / -3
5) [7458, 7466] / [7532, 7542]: 8.23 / 64.4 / -3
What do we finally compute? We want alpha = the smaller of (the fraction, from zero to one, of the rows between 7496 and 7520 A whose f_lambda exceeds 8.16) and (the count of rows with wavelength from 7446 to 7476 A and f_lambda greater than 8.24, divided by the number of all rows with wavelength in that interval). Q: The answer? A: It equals 0.20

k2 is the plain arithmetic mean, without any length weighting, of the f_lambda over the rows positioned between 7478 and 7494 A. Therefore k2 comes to 8.18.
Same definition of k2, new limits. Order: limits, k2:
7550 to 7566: 8.44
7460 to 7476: 8.11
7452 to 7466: 8.11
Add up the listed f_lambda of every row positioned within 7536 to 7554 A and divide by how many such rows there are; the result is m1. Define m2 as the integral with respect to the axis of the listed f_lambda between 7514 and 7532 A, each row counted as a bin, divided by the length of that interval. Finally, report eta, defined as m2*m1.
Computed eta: 68.3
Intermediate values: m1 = 8.38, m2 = 8.15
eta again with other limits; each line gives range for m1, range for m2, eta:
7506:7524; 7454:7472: 66.1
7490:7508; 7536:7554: 69.0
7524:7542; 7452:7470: 67.2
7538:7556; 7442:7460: 68.4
